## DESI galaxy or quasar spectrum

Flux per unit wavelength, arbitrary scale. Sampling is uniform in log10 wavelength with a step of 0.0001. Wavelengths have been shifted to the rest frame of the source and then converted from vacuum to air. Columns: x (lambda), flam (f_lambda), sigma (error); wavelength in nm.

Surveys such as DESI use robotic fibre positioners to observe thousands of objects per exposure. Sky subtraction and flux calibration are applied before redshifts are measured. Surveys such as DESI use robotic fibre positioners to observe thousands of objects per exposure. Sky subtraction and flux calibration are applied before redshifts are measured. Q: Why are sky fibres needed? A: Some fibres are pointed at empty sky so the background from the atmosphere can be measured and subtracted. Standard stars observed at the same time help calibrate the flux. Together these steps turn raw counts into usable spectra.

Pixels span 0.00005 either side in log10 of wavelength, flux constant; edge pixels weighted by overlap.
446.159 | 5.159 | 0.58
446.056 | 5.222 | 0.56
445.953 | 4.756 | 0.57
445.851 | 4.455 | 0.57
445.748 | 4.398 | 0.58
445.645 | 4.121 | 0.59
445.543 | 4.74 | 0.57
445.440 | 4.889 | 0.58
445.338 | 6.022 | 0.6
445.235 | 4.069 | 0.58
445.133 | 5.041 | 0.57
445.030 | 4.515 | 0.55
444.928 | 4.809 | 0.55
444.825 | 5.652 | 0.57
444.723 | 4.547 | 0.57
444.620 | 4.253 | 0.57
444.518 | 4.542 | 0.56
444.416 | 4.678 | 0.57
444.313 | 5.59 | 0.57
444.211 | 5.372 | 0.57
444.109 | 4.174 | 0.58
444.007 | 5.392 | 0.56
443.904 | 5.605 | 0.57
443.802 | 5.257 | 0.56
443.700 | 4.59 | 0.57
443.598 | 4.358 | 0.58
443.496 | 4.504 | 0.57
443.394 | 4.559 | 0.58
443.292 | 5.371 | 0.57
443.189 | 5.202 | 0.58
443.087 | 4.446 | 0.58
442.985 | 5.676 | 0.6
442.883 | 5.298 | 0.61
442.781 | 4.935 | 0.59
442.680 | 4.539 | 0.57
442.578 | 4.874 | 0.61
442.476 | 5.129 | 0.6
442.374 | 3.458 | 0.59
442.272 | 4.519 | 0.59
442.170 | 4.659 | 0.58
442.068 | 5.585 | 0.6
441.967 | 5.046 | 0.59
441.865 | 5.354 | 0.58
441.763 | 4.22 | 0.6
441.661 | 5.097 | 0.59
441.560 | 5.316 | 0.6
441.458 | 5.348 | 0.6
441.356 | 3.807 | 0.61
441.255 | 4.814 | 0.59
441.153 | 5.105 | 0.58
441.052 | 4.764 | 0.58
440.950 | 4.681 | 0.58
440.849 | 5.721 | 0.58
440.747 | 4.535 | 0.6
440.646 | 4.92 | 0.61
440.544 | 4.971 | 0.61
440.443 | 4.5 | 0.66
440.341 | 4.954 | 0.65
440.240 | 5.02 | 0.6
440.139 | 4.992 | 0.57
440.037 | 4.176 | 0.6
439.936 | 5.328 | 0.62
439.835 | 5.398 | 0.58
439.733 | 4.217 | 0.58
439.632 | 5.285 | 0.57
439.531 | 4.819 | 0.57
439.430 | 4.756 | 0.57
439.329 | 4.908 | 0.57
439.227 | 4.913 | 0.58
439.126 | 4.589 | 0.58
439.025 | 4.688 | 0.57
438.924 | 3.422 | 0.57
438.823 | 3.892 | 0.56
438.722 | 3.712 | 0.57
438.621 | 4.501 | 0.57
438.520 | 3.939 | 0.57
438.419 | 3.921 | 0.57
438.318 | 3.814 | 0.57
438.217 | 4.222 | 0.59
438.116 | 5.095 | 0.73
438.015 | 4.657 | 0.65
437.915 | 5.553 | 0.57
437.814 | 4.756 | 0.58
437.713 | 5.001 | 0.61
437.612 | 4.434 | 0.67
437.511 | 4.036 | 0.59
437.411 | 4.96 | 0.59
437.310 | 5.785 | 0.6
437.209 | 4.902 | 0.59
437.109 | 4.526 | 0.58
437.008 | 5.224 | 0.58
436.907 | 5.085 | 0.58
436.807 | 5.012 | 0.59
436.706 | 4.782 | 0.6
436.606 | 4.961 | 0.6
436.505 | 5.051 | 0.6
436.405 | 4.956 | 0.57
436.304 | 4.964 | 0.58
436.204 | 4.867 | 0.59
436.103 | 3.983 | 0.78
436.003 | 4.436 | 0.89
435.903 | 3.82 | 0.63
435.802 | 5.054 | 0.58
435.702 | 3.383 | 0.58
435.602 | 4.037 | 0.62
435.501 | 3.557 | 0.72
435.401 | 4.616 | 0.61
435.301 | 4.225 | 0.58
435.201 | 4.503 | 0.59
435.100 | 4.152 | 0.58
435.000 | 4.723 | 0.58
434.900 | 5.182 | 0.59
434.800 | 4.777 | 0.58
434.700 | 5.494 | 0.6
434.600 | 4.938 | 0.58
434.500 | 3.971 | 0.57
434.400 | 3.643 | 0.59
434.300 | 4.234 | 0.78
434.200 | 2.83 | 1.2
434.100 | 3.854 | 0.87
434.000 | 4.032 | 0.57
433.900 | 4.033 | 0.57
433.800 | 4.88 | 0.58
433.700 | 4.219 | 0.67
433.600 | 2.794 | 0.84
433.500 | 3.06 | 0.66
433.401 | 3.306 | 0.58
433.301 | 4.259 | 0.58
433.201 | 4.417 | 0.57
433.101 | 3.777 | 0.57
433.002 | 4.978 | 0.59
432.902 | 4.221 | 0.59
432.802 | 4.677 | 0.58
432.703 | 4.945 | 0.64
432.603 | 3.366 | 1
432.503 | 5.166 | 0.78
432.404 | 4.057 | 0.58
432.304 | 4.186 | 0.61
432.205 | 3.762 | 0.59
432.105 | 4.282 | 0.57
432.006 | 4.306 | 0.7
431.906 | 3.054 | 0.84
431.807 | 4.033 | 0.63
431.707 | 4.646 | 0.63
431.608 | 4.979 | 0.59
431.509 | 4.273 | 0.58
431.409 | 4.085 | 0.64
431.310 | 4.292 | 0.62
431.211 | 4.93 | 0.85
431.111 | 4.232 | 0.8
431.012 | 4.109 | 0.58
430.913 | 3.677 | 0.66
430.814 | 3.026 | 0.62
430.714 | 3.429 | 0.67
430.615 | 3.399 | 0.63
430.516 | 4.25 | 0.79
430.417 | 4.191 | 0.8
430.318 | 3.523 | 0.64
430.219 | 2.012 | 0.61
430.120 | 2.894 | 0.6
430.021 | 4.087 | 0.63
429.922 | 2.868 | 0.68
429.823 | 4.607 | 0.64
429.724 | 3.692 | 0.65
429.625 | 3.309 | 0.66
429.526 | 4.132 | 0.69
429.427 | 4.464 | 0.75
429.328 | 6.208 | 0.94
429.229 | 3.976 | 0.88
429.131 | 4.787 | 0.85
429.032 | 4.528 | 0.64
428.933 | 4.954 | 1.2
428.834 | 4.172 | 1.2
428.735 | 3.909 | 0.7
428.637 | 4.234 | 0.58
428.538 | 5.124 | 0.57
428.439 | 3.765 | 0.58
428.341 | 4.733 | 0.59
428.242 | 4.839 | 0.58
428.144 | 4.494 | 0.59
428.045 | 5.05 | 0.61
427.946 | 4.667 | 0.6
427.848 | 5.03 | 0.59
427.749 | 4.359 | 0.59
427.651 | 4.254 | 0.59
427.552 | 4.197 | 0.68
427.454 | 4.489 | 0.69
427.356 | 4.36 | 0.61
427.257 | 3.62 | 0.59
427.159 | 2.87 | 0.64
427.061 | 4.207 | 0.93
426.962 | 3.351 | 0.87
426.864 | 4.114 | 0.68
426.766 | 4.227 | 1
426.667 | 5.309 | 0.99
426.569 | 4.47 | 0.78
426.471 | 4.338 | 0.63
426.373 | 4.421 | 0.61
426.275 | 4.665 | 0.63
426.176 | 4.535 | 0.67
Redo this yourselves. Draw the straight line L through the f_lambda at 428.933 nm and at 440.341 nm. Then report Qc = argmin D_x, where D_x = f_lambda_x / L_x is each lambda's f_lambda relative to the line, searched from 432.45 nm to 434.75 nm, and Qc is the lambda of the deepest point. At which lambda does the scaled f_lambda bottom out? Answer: 433.600 nm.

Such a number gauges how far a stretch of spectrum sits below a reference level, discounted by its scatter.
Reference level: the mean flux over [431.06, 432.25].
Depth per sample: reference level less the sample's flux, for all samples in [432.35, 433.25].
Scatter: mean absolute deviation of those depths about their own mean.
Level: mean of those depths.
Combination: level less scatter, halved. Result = -0.32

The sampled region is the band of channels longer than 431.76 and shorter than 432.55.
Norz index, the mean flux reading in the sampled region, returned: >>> 4.11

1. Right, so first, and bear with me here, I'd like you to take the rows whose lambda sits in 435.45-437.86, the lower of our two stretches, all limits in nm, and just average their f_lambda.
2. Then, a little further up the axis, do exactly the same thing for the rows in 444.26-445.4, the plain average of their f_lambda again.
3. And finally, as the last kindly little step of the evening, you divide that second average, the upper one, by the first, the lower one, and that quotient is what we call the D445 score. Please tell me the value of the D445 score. 1.05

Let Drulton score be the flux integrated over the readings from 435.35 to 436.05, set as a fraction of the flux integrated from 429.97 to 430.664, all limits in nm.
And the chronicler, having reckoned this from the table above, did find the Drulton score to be 1.20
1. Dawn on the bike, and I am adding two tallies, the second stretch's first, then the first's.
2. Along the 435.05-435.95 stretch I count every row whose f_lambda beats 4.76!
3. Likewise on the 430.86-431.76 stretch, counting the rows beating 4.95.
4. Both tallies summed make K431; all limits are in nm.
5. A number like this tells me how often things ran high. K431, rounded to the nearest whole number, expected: 2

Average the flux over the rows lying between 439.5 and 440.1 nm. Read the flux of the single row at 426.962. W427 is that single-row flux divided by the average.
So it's 0.69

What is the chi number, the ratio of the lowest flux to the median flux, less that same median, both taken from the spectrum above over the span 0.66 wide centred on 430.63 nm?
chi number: -2.7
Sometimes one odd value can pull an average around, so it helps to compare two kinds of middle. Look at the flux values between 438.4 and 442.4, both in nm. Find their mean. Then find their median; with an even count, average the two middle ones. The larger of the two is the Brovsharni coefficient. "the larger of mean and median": 4.79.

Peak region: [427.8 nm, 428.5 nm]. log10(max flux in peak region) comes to 0.703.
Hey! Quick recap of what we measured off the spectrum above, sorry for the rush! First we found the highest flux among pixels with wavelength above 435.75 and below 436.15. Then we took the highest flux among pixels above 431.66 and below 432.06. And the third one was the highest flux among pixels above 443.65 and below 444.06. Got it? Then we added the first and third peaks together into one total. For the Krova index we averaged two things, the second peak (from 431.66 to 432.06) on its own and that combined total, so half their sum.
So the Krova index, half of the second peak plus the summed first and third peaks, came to 7.65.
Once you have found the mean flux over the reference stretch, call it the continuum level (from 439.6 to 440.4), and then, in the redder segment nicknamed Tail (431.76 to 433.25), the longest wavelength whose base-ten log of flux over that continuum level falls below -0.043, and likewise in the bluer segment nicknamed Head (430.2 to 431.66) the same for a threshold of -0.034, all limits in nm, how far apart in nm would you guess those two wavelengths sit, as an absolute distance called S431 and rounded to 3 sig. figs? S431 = 1.69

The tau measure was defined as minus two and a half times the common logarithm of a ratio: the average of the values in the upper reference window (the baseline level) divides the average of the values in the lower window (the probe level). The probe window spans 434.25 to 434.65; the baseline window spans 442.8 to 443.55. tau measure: 0.19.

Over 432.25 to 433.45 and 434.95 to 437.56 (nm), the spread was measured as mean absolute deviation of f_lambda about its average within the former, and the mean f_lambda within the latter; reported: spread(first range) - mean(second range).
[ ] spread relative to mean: -4.14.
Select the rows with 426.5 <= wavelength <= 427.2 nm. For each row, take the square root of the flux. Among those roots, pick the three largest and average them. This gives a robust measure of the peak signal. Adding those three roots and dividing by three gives 2.16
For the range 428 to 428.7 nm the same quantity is 2.24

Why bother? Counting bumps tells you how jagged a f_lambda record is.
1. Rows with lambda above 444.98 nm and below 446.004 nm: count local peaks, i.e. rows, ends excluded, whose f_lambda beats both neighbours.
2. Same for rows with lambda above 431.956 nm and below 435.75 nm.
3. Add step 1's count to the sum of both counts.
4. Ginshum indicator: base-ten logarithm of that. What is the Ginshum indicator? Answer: 1.20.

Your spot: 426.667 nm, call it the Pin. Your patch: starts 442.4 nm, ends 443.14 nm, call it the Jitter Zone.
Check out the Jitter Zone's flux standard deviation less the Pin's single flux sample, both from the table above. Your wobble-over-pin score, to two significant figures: -4.9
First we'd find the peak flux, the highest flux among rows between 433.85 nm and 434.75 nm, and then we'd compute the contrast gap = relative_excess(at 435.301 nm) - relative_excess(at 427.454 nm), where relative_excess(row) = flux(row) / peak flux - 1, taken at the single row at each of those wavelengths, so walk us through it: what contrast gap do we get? -0.048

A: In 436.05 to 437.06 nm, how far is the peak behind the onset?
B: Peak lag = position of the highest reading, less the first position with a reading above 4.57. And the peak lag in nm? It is 0.80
